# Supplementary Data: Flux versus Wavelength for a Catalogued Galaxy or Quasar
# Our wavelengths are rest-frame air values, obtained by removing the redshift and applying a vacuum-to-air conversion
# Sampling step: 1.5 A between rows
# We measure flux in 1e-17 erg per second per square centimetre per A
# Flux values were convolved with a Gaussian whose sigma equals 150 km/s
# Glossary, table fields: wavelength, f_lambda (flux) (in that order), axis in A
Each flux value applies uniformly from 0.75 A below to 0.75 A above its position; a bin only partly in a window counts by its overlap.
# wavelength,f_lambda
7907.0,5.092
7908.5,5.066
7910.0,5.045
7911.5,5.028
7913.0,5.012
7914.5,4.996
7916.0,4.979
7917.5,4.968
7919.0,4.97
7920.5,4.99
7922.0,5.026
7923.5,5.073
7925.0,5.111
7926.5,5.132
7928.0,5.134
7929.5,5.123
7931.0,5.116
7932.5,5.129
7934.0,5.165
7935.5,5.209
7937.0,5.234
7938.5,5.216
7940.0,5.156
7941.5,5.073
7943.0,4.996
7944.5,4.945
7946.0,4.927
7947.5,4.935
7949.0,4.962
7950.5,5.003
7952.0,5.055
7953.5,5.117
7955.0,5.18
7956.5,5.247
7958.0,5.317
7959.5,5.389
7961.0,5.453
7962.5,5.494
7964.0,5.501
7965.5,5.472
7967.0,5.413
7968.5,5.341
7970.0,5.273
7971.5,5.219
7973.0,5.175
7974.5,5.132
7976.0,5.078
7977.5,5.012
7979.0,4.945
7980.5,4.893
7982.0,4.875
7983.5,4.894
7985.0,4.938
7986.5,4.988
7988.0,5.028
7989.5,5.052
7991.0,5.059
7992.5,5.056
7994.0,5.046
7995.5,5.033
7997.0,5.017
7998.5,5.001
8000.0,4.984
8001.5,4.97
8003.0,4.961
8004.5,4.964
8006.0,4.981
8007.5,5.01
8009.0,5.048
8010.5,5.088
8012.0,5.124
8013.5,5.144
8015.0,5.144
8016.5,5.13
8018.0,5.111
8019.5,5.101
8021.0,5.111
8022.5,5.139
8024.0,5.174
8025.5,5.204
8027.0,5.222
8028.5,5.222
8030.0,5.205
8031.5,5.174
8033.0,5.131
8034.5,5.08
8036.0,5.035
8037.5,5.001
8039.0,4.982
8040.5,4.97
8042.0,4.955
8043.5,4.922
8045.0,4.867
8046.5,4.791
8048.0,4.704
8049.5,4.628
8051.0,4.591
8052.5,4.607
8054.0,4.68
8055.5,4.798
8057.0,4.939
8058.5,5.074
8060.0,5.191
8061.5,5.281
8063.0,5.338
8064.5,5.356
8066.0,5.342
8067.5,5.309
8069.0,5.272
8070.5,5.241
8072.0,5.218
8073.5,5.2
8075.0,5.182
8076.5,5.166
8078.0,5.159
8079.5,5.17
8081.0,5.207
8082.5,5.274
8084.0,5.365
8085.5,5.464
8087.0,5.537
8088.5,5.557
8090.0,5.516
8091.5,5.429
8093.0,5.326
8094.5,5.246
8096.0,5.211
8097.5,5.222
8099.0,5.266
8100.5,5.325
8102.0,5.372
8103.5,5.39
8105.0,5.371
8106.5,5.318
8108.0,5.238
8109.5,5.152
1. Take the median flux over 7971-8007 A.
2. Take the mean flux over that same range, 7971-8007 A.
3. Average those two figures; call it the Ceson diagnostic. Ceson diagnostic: 5.01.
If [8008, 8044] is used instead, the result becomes 5.11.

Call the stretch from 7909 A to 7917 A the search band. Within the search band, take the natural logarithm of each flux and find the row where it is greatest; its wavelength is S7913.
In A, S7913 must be 7910.0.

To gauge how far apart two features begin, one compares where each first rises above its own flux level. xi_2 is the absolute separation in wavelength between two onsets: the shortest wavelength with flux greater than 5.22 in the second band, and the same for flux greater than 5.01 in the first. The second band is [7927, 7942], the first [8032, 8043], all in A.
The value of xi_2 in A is 96.0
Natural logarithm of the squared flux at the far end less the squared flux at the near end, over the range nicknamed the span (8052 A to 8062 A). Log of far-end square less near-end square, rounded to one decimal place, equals 1.9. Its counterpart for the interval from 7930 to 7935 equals -0.7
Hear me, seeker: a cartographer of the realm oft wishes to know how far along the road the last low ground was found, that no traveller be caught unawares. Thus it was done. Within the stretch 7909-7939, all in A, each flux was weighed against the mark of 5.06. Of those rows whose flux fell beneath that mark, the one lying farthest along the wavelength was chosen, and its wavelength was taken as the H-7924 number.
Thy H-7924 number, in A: 7922.0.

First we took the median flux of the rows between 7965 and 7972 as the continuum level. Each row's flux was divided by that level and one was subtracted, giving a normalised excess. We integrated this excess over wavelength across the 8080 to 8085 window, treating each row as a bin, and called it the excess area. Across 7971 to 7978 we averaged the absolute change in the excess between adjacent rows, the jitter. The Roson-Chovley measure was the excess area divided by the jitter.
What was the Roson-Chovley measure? -5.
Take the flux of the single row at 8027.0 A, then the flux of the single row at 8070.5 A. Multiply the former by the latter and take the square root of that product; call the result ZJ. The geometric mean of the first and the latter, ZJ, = 5.23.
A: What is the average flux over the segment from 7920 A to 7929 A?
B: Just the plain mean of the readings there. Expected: 5.08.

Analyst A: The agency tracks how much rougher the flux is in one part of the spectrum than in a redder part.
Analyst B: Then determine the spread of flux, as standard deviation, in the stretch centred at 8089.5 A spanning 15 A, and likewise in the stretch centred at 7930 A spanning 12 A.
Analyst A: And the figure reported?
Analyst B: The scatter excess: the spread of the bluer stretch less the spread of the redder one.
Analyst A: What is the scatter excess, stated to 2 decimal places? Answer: -0.09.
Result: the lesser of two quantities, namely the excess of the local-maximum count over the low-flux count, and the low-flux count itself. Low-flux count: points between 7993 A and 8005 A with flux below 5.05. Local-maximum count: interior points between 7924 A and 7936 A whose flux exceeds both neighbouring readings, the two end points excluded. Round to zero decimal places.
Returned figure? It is -7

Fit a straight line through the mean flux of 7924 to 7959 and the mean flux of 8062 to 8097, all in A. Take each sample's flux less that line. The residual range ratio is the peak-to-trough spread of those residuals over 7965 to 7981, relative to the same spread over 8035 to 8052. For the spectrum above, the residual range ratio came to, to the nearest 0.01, 1.29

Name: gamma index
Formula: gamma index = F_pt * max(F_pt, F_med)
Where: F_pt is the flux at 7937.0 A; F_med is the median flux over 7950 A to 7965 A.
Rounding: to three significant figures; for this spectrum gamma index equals 27.6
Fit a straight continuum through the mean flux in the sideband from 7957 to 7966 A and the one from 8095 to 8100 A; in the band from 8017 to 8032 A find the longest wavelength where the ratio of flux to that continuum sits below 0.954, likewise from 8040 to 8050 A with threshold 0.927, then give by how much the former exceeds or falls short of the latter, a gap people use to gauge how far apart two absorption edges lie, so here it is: -30.0 A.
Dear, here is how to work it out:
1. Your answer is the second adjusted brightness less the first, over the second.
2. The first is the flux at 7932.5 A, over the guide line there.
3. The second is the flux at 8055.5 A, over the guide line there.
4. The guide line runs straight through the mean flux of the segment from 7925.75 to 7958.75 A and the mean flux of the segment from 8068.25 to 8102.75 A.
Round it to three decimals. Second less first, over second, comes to -0.104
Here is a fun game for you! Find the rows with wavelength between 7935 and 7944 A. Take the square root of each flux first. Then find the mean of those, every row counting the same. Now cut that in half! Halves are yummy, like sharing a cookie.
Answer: 1.13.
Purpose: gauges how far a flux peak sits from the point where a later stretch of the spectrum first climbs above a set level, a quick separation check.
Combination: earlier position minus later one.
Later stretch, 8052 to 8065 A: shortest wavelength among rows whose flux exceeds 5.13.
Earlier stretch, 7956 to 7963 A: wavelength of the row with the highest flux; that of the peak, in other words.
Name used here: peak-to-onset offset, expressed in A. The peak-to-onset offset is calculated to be -97.5 A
